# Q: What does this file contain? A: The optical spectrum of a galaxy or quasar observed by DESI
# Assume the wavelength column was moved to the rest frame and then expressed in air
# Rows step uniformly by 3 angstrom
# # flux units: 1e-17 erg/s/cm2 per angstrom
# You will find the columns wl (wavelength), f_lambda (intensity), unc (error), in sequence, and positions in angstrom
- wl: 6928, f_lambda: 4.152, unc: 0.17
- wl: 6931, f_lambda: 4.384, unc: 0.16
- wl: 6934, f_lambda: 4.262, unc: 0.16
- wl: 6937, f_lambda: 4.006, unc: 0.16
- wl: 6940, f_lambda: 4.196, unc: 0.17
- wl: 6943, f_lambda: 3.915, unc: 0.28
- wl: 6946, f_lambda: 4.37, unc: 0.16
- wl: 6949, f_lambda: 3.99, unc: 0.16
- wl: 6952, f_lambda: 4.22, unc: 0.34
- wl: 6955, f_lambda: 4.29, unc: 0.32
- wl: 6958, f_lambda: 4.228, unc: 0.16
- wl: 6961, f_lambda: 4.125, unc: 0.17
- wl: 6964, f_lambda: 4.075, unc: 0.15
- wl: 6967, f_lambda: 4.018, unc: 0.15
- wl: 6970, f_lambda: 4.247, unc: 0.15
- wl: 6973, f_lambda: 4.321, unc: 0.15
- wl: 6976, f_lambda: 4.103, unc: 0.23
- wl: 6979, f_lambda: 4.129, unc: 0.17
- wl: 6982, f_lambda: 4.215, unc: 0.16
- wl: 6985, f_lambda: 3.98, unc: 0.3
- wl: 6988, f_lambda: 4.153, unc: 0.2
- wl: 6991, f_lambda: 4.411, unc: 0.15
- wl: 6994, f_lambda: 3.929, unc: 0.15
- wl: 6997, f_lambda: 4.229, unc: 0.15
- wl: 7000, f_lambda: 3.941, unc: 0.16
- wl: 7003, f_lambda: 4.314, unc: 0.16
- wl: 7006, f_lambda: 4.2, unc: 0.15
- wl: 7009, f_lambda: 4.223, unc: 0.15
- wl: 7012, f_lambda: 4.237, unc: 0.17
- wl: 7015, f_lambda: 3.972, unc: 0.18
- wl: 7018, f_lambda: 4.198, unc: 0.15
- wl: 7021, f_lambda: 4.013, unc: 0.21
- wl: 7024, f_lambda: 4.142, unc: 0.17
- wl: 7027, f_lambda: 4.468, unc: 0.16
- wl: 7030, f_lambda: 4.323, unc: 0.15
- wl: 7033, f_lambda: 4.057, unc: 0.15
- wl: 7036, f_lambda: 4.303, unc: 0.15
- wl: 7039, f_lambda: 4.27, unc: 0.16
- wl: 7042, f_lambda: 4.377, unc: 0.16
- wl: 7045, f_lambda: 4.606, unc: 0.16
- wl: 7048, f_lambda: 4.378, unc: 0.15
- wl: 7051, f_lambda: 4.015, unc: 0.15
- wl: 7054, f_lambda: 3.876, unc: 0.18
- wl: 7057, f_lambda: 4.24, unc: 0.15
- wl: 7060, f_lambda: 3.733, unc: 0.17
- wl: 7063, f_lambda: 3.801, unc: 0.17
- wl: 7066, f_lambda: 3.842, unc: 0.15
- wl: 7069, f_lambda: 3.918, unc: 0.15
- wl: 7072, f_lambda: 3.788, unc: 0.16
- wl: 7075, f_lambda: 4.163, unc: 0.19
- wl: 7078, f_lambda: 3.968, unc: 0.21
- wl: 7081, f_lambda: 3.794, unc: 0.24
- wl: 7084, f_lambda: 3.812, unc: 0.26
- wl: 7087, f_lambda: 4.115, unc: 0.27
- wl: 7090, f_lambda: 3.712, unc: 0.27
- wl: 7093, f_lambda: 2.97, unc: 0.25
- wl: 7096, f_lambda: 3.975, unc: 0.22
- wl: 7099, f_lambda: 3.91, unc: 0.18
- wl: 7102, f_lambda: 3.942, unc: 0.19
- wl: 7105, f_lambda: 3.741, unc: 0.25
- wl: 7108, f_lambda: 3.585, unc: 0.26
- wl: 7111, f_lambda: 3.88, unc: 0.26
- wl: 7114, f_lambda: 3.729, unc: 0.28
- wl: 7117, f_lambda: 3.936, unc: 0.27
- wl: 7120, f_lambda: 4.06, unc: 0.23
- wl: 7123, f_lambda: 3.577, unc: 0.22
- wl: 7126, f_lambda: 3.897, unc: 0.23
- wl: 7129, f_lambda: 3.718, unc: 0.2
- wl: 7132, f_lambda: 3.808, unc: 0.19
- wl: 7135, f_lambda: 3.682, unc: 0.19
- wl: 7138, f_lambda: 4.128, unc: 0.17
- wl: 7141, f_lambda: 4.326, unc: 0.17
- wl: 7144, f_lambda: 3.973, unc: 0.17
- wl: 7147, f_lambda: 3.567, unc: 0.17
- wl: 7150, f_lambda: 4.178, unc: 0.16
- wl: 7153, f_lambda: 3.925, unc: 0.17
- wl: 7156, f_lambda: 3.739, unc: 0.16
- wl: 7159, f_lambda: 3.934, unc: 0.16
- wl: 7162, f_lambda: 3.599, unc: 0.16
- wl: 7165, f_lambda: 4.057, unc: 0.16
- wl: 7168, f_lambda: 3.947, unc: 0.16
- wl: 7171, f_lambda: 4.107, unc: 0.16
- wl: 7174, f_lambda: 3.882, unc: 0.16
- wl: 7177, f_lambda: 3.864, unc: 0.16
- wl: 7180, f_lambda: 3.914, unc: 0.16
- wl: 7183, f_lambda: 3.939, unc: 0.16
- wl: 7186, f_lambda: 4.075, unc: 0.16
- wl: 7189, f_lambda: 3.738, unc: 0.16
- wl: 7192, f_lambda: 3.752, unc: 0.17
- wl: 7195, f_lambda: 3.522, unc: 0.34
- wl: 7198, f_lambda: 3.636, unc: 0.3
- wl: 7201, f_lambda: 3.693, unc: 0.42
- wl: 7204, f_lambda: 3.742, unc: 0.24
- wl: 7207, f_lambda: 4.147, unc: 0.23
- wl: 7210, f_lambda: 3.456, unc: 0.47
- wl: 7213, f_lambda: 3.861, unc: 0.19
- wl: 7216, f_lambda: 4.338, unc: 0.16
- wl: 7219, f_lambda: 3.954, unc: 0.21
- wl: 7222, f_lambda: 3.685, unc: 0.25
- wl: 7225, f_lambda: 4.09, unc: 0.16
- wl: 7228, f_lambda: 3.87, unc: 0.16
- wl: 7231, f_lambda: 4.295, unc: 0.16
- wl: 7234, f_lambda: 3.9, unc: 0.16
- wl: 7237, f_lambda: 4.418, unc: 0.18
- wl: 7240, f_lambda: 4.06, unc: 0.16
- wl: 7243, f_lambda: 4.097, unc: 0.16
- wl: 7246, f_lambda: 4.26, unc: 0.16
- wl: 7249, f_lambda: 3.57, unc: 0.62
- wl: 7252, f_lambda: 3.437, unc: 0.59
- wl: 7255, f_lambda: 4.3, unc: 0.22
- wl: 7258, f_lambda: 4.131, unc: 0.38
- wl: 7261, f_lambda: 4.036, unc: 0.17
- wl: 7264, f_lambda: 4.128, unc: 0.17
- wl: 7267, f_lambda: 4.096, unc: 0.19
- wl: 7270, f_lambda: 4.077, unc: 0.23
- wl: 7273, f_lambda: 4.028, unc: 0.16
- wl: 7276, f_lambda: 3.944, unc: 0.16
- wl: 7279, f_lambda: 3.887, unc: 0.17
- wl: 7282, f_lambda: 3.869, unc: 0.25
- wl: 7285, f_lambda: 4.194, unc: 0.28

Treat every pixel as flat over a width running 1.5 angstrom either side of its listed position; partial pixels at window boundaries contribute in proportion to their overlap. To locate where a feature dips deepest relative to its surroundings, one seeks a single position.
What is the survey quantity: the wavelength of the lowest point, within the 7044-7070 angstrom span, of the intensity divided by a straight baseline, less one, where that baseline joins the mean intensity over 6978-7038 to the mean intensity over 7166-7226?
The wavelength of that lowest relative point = 7060 angstrom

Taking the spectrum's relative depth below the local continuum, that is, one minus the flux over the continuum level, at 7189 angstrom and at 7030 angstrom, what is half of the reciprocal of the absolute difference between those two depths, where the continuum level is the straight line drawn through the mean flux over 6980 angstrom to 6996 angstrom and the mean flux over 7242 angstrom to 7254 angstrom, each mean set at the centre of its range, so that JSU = 5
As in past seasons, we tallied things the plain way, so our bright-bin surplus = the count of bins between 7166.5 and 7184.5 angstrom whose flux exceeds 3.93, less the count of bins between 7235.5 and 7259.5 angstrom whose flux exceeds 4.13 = -1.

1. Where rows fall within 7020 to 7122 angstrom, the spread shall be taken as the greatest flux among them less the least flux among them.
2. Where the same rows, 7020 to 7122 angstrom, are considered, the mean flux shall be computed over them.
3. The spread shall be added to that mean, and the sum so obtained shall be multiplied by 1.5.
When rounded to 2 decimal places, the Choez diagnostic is 8.43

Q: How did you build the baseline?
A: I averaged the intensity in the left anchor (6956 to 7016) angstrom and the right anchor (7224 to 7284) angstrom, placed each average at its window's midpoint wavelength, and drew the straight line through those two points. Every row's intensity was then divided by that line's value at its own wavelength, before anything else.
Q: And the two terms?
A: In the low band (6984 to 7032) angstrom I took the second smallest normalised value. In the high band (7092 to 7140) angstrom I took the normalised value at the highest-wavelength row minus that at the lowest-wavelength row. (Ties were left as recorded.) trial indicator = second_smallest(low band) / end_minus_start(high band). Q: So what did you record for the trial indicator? 3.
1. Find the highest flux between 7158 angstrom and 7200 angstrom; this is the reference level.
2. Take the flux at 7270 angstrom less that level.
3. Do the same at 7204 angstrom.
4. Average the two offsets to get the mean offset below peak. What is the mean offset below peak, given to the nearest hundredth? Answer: -0.20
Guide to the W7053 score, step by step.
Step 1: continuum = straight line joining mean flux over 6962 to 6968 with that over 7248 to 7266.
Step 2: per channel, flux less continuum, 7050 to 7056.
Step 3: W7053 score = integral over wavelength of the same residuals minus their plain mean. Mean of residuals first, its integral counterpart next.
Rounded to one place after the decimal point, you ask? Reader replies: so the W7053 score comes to -0.3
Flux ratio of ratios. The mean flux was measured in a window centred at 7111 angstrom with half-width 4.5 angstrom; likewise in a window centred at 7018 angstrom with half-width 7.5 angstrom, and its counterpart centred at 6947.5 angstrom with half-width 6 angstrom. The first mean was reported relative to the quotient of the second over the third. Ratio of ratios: 3.74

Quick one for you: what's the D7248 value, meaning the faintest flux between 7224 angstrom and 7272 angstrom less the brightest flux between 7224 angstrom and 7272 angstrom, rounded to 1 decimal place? -1.0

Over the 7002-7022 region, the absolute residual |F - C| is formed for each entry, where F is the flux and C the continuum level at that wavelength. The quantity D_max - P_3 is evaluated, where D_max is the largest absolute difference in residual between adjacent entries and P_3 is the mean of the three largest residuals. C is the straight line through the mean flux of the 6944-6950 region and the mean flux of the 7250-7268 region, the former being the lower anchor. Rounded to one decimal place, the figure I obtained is 0.0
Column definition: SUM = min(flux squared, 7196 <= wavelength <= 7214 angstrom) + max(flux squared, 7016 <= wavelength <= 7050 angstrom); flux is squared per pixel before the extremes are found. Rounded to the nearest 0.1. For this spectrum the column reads 33.2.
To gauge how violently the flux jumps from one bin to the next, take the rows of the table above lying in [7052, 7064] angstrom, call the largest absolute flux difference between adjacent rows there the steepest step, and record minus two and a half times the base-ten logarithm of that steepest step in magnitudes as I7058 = 0.7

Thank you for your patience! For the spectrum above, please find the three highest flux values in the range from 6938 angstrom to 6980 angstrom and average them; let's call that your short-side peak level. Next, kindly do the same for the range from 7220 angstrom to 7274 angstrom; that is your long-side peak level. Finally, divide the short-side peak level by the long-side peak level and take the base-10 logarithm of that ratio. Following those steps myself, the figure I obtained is -0.001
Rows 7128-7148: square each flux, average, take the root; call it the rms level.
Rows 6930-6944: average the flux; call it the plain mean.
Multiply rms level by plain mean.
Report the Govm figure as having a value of 16.2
